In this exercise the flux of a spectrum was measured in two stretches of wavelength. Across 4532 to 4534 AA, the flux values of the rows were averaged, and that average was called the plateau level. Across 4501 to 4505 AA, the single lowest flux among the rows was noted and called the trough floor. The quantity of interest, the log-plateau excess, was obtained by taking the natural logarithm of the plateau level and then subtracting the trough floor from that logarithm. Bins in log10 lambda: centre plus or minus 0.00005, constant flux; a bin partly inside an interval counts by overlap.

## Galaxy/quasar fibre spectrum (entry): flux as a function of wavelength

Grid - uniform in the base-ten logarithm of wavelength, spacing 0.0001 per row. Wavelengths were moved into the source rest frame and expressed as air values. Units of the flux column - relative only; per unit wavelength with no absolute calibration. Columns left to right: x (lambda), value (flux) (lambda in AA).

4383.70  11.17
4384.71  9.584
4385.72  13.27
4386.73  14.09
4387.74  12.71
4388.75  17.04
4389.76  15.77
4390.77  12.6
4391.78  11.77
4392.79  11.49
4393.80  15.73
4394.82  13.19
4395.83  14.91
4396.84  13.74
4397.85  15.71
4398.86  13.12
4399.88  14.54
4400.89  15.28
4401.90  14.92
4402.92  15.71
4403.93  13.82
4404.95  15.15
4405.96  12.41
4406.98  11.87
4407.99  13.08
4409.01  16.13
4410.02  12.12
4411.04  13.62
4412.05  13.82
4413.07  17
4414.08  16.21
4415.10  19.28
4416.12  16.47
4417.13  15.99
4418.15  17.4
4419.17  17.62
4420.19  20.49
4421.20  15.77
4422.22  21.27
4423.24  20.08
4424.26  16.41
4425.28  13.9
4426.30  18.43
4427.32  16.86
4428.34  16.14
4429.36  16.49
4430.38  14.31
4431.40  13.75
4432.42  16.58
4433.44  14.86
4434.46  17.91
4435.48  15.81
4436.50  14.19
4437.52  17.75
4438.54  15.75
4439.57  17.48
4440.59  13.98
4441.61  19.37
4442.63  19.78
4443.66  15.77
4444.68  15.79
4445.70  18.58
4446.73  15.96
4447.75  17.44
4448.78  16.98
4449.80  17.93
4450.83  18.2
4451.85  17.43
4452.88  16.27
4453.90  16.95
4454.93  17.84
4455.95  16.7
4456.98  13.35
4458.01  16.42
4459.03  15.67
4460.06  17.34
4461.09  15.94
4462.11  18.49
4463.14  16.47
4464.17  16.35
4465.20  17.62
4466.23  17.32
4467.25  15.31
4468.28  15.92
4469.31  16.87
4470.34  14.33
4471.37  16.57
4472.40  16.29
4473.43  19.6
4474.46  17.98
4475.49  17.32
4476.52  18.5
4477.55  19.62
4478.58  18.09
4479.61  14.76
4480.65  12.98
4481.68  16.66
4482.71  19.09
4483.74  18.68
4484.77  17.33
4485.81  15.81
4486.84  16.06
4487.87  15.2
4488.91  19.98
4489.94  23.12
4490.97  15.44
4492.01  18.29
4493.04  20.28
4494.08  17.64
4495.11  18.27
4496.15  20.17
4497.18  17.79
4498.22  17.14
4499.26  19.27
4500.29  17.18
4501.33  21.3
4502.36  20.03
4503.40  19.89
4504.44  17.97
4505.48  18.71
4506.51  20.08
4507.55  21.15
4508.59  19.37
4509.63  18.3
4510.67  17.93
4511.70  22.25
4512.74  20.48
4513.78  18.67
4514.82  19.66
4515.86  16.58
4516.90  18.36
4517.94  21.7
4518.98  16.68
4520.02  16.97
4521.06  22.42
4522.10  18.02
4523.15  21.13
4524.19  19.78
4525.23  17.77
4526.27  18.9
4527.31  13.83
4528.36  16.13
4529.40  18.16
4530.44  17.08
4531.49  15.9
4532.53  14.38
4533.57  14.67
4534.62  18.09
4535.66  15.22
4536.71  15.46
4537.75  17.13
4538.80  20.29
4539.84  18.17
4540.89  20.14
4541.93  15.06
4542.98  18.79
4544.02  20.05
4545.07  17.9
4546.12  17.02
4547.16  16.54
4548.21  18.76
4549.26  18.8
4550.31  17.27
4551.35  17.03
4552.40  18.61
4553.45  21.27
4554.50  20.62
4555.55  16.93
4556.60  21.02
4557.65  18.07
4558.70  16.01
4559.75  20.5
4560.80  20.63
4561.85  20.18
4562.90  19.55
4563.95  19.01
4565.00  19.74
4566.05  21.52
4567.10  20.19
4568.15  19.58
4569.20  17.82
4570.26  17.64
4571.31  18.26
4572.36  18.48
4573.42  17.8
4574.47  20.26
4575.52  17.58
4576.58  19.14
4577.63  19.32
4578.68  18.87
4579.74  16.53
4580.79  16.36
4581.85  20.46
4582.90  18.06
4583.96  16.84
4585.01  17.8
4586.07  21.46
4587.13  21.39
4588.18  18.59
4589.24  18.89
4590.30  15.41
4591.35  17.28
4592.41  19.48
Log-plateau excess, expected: -15.3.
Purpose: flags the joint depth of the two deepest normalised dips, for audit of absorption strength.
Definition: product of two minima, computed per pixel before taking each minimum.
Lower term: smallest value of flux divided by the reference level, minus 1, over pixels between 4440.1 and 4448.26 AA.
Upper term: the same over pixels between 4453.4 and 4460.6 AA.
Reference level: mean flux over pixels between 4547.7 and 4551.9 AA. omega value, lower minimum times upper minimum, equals 0.057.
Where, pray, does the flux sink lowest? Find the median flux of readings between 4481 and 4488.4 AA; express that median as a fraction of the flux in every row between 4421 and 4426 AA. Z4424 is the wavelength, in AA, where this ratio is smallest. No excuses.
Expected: 4422.22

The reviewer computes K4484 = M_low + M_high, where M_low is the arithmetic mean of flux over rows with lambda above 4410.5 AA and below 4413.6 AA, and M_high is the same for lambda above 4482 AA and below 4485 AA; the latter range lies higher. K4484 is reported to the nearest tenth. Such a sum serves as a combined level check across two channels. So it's 33.2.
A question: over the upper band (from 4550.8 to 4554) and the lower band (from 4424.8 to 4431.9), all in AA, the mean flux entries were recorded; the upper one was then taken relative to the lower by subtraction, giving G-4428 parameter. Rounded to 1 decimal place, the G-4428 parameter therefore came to 3.3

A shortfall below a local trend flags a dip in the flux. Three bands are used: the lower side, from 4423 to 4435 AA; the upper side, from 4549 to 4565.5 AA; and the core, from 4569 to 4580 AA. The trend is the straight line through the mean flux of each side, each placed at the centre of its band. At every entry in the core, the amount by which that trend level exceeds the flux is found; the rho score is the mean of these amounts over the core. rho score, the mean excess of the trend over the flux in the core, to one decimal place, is 1.1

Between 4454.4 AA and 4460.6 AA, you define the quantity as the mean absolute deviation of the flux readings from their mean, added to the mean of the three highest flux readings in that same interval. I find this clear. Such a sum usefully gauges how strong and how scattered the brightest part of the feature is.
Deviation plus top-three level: 18.4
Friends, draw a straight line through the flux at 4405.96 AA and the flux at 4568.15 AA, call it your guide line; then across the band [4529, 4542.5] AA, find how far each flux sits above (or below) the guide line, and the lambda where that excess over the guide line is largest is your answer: 4538.80 AA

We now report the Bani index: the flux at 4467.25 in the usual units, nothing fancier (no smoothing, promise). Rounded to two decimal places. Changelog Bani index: 15.31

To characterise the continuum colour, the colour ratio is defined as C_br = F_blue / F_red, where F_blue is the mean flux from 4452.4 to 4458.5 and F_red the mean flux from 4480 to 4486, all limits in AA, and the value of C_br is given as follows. 0.97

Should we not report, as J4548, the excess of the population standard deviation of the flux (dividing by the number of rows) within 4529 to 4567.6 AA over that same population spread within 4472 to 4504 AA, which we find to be -0.10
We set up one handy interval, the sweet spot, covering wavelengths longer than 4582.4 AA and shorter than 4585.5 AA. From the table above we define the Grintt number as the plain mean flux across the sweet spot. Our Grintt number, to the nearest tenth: 17.6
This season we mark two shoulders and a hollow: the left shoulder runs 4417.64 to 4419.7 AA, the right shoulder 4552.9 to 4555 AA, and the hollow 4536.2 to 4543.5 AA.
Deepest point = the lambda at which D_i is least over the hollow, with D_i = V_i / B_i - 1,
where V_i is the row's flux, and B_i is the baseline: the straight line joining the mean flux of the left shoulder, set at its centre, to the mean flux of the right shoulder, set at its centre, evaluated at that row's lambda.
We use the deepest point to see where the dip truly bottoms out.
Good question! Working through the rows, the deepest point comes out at 4541.93 AA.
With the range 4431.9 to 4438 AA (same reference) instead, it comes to 4436.50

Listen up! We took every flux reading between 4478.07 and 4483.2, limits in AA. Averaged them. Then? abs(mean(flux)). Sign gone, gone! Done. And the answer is 16.3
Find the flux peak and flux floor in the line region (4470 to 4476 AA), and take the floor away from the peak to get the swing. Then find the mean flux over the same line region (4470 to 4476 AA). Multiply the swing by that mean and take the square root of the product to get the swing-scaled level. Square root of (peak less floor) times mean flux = 9.5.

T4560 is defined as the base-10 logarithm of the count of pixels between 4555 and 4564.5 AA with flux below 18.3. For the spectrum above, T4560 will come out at 0.48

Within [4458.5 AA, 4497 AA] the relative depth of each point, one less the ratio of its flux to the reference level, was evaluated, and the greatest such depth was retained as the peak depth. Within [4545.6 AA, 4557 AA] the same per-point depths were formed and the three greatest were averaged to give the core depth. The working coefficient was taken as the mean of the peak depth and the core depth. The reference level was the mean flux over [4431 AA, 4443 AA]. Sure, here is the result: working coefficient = 0.093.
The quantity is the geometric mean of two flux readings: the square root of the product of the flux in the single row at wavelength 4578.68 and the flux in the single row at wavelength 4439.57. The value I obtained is 18.2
